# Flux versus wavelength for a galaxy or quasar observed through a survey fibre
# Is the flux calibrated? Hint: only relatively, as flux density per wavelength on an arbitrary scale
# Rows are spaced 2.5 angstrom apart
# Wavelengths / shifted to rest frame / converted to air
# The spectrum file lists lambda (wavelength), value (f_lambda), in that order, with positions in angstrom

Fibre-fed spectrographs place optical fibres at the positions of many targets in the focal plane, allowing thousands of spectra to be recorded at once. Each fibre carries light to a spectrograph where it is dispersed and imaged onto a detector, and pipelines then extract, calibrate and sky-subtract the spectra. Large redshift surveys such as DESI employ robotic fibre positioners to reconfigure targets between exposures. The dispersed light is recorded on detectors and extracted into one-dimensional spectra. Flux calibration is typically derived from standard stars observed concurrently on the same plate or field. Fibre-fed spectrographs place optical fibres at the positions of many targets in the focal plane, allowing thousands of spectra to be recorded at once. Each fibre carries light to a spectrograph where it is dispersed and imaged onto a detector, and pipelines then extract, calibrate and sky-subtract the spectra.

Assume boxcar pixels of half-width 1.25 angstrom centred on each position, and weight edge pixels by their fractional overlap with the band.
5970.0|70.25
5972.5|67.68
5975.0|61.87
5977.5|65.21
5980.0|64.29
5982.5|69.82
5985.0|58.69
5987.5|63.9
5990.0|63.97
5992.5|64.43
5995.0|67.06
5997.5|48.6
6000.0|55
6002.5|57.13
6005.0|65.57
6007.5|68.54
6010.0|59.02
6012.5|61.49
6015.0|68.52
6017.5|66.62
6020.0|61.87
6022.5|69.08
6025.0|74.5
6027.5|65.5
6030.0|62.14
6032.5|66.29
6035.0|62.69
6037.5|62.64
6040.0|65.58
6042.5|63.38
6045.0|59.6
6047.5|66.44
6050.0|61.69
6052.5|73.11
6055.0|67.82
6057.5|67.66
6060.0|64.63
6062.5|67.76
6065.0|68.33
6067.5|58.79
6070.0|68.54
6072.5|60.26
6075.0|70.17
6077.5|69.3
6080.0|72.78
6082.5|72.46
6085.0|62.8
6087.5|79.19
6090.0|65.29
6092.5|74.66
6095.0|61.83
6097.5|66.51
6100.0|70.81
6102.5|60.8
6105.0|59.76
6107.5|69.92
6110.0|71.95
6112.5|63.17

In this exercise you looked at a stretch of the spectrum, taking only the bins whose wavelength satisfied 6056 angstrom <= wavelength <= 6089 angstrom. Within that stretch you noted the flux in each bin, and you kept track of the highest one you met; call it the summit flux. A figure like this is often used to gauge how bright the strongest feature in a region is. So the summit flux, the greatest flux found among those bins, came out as 79.19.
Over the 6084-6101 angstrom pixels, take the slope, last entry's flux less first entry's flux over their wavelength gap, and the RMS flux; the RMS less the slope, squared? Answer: 4686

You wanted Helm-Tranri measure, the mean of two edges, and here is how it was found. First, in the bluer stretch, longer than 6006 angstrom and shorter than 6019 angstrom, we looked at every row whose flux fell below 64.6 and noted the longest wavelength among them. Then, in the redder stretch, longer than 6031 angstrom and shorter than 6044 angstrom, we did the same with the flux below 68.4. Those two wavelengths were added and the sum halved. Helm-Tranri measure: 6027.5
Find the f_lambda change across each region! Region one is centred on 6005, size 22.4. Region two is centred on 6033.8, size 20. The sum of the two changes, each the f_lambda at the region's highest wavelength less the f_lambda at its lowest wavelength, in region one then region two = -10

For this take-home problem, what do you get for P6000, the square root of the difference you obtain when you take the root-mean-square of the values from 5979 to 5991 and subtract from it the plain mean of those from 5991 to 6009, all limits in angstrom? 1.82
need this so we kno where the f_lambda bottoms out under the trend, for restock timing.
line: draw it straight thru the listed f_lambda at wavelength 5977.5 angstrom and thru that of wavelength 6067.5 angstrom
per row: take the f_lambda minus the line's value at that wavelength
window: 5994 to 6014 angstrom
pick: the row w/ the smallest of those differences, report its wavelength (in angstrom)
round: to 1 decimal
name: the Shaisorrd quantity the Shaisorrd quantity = 5997.5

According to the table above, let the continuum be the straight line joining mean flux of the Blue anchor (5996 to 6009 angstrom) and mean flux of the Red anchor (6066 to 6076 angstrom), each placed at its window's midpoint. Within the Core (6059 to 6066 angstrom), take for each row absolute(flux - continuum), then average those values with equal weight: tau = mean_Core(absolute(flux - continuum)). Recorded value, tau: 3.2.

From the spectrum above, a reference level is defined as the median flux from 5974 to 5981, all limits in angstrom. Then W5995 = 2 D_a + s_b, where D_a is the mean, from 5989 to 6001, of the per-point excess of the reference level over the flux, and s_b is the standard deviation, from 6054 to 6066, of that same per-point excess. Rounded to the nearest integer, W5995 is 10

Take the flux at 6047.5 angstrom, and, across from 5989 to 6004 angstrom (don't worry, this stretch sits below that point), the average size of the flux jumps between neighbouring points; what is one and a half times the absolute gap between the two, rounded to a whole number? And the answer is 91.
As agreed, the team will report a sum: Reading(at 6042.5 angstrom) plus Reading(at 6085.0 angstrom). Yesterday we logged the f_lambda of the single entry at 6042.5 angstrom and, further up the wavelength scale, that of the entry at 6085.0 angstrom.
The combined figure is 126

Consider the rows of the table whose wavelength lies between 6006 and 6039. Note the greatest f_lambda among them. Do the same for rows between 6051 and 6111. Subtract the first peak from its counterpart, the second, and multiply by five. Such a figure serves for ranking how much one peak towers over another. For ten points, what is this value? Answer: 23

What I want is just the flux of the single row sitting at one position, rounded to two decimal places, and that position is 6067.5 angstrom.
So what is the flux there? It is 58.79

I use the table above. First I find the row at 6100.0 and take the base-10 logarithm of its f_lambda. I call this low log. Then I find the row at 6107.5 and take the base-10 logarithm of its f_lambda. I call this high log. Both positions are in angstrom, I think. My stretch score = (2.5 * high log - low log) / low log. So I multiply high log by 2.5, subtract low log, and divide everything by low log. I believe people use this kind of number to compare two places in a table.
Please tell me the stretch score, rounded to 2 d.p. 1.49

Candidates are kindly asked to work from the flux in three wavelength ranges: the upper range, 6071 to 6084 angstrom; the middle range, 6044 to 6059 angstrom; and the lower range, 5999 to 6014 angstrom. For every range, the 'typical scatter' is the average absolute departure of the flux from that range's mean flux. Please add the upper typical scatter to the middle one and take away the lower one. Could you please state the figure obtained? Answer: 3.0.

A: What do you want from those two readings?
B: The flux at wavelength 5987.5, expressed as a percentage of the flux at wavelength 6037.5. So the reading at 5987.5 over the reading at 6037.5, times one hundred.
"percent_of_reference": 102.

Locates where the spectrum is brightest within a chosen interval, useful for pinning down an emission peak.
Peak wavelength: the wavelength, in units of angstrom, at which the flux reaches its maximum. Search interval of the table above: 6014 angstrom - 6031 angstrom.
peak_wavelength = 6025.0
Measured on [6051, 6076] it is 6052.5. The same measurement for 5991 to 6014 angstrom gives 6007.5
